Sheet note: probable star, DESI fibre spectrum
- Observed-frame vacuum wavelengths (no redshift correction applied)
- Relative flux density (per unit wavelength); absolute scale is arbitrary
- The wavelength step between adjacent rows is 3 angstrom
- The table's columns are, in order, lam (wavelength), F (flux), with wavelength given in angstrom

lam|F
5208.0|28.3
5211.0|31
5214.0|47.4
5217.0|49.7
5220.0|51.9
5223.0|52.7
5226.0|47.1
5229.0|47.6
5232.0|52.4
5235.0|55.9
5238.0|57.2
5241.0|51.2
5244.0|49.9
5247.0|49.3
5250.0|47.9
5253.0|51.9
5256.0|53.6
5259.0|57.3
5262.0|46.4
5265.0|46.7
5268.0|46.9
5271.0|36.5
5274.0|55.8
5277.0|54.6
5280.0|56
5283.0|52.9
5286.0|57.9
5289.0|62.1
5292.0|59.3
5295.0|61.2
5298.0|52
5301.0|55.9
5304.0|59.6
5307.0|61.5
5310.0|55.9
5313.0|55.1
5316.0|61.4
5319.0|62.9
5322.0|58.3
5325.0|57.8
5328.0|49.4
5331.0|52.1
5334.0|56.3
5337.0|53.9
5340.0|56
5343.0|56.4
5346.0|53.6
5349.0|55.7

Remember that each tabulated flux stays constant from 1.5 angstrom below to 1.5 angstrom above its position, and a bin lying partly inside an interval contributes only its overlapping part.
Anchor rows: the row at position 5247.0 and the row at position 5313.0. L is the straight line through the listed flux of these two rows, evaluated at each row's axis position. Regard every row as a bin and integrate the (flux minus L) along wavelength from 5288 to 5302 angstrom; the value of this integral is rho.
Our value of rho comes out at 63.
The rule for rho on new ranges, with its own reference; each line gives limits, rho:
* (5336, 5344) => -16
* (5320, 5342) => -36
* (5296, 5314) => 44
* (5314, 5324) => 48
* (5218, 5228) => 32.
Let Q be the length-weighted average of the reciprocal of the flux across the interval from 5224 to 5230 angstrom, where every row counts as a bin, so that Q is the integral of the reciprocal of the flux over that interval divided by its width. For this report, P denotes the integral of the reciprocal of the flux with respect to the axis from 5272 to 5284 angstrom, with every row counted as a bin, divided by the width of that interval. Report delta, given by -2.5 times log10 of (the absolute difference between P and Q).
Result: 6.6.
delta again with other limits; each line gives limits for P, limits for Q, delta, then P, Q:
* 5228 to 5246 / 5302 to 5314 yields 6.8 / 0.0192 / 0.0173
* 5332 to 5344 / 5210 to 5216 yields 5.3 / 0.0180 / 0.0257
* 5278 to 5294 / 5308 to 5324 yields 8.7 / 0.0174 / 0.0171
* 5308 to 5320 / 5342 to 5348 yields 7.4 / 0.0171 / 0.0182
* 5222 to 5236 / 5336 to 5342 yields 7.0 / 0.0197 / 0.0181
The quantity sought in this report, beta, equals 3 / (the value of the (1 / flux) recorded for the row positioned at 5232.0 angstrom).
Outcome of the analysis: 157.2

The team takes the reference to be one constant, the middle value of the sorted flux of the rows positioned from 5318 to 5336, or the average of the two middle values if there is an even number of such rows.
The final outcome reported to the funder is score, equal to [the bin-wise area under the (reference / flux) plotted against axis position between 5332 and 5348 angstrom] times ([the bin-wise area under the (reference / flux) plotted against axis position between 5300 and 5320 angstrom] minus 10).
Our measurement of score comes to 156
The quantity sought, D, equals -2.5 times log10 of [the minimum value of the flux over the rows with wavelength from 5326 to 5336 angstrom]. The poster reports -4.23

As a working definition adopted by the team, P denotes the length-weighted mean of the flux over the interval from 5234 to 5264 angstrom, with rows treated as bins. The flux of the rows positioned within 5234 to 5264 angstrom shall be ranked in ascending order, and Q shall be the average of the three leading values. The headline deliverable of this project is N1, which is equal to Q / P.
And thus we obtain 0.92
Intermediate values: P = 51.9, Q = 47.9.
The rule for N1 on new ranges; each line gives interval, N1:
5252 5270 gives 0.93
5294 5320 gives 0.93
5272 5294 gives 0.96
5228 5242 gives 0.95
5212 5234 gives 0.96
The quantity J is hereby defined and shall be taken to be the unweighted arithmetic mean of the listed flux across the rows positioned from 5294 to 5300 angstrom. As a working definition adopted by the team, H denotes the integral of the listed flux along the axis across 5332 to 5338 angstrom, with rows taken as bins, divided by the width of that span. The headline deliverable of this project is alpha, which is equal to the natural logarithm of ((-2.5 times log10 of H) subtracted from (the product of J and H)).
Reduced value 8.04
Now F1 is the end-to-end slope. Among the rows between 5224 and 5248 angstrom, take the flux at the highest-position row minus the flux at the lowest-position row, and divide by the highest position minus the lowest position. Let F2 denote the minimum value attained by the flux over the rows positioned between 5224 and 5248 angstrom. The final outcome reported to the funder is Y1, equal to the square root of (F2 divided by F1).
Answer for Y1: 21.2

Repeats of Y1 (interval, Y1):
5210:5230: 5.8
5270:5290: 5.1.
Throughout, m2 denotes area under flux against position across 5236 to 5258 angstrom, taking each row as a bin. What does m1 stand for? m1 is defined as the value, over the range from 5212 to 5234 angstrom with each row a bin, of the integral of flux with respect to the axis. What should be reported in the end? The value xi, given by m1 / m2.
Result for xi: 0.96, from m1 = 1090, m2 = 1140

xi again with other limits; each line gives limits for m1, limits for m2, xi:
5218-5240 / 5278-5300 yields 0.91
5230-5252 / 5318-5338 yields 1.02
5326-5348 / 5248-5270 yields 1.09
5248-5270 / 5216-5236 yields 1.07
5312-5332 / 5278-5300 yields 0.90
